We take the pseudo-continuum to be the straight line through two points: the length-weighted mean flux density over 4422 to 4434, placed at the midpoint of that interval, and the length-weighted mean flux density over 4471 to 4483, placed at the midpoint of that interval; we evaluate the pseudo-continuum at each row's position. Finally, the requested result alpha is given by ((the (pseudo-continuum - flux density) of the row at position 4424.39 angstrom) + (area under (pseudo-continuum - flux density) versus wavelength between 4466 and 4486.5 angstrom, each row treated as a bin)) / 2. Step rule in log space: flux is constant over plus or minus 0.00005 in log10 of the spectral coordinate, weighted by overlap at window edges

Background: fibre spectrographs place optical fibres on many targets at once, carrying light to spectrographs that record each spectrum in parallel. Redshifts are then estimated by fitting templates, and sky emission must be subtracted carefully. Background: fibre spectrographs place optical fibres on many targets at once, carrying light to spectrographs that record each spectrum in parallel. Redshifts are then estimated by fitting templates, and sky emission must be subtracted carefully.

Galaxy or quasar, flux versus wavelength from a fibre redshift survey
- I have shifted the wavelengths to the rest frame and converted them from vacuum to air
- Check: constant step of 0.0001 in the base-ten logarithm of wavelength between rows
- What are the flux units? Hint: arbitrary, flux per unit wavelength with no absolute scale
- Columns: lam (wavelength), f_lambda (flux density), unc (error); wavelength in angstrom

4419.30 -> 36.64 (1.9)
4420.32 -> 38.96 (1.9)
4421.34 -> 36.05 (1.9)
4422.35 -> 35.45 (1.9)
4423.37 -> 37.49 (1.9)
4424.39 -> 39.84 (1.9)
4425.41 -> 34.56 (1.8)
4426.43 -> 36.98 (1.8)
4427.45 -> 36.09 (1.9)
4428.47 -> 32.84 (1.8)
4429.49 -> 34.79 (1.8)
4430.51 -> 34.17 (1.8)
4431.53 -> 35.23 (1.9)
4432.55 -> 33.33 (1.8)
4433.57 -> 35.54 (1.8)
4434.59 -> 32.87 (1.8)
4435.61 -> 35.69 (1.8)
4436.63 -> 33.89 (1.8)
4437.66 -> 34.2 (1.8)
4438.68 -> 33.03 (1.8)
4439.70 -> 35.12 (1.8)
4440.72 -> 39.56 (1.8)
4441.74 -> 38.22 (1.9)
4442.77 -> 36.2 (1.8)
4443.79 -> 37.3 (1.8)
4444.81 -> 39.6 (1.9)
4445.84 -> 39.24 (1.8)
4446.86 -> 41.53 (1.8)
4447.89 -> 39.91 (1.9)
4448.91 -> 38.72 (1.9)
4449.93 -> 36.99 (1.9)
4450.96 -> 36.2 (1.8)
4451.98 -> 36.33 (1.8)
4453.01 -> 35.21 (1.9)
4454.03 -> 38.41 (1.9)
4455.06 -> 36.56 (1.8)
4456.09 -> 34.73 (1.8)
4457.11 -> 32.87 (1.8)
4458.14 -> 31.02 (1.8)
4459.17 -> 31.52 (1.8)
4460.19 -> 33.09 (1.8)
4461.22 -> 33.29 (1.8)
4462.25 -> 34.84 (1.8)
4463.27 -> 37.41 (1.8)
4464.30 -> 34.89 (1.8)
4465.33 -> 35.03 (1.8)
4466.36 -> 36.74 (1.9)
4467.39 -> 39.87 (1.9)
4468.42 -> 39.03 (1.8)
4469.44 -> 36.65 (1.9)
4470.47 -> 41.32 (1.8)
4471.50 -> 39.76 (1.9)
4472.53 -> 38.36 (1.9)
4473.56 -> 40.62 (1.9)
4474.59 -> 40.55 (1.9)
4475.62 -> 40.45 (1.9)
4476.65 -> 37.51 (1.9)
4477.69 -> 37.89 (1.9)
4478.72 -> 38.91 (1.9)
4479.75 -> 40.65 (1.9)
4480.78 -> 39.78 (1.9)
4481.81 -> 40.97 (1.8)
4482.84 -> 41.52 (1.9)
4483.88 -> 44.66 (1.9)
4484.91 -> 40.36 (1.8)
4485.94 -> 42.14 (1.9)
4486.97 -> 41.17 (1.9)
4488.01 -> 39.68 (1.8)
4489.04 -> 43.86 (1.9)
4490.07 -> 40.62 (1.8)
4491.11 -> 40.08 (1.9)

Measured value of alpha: -5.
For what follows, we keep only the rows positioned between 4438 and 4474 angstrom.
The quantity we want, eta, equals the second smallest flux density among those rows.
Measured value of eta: 31.52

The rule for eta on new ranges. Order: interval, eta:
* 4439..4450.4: 36.2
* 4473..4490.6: 37.89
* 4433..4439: 33.03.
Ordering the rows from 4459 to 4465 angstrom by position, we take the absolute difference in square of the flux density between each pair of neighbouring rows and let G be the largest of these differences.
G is 186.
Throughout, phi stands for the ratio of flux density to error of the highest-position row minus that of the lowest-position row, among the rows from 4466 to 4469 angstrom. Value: 2.3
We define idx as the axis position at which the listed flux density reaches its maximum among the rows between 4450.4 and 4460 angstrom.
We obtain 4454.03 angstrom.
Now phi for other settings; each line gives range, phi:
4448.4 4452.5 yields -0.2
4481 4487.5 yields -1.1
